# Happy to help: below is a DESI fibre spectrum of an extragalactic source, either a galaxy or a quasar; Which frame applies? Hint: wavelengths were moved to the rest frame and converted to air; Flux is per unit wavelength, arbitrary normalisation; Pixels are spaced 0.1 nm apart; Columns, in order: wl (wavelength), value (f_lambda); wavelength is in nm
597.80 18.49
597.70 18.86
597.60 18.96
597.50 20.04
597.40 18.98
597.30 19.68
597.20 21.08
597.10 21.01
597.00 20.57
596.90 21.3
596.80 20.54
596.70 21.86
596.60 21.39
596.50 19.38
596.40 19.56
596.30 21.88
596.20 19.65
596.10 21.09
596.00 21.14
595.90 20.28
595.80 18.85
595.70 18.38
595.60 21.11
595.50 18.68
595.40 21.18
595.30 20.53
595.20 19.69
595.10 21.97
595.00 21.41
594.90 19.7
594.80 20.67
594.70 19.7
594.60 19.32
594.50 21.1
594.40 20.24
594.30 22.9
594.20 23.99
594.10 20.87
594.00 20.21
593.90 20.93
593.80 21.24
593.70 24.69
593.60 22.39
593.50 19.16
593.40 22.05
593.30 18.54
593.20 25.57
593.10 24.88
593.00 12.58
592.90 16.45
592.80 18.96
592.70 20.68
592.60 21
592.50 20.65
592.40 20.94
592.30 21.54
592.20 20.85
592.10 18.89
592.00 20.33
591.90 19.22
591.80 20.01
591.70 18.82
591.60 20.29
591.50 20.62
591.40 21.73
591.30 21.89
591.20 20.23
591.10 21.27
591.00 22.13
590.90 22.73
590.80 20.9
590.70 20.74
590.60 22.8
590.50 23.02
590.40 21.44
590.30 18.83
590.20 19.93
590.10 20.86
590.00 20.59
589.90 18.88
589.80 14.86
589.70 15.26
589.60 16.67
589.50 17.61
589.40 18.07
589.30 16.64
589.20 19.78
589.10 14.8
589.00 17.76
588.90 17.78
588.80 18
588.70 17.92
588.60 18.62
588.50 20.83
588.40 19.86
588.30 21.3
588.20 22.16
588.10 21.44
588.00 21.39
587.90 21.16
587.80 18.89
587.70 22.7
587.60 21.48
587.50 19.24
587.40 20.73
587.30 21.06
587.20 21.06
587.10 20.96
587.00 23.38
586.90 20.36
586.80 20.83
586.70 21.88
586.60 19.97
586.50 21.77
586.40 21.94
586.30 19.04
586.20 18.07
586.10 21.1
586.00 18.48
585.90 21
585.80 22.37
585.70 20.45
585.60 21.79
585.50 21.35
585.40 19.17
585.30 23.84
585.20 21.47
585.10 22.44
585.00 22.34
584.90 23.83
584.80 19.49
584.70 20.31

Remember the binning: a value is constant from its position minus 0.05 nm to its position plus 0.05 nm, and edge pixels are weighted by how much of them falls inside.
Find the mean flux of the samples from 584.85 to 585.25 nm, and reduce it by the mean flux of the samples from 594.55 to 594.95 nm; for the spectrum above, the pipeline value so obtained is 2.7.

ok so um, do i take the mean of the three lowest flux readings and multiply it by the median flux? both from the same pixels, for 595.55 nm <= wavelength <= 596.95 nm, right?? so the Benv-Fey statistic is 393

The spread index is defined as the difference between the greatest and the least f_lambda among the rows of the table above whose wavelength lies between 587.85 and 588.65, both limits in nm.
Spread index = 3.5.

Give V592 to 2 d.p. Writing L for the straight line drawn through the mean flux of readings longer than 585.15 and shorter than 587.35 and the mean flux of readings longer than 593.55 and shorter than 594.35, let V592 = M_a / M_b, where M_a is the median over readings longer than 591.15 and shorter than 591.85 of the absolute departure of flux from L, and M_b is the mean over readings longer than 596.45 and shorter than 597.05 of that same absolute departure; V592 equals 0.86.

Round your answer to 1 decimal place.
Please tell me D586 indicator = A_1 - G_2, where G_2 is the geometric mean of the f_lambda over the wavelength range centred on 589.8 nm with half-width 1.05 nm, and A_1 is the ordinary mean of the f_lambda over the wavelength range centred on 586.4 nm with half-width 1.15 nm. 2.2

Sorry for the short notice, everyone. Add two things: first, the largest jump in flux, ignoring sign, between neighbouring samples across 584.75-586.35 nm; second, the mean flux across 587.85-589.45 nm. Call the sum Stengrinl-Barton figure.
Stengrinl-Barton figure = 23.9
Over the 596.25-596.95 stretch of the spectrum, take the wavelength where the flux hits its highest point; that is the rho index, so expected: 596.30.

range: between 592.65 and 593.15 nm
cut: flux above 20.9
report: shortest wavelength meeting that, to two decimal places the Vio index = 593.10 nm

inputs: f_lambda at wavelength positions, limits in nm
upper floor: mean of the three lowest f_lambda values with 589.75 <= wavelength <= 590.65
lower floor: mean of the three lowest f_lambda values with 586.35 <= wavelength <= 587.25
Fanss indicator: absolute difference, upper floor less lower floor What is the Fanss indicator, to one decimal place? 2.9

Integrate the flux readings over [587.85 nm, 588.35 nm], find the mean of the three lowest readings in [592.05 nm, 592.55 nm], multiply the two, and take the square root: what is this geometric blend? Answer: 14.7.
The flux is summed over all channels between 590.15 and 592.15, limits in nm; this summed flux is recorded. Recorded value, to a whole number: 416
